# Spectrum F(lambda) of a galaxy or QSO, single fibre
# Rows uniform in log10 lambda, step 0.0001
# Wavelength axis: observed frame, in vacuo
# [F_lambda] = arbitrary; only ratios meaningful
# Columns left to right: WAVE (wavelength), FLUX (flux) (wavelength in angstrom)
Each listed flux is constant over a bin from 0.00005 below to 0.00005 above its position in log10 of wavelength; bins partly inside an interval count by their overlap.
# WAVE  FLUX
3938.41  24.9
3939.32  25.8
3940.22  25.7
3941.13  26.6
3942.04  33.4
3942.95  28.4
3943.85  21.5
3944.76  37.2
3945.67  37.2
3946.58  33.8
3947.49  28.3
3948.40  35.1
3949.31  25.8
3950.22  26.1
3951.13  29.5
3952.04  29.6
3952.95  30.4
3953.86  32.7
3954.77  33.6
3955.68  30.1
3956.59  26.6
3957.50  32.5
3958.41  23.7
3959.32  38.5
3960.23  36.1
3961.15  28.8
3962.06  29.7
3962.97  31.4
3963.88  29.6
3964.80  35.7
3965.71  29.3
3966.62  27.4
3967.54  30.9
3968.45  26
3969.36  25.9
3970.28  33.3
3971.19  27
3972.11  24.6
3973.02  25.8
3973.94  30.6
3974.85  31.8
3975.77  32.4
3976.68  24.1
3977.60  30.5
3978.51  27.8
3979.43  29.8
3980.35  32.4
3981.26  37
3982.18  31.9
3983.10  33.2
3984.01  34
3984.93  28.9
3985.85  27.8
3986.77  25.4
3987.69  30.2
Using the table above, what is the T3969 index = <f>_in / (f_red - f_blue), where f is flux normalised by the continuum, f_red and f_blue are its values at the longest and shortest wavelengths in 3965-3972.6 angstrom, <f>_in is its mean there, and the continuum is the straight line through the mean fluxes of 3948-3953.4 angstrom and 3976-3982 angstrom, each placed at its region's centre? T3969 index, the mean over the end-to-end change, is -6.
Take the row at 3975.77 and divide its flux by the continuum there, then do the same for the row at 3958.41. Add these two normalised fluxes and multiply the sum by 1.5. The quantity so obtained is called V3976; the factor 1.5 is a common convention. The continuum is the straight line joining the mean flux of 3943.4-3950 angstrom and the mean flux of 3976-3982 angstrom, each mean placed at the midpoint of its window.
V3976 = 2.75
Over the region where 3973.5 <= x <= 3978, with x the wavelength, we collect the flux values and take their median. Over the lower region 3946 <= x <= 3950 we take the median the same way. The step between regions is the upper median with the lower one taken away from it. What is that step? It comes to 0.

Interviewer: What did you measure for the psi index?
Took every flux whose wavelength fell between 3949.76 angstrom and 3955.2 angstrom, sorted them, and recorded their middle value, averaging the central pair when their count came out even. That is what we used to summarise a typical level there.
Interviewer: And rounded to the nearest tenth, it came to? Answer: 30.0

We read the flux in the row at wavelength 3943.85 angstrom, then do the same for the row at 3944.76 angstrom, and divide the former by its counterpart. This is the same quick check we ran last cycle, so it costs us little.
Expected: 0.58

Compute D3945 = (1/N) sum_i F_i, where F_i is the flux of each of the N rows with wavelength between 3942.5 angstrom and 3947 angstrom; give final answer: 31.6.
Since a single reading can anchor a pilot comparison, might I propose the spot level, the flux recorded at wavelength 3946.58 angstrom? 33.8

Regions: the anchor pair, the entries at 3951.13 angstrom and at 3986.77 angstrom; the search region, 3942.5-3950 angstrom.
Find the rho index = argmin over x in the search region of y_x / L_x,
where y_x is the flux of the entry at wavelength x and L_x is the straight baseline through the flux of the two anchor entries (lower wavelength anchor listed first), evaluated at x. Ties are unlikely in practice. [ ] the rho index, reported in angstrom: 3943.85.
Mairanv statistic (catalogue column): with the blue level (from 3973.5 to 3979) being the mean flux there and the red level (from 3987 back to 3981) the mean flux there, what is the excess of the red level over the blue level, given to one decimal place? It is 1.6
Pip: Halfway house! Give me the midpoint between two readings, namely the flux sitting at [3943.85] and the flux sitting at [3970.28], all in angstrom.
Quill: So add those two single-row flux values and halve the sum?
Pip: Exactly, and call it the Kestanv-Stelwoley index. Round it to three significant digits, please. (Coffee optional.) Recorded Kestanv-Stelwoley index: 27.4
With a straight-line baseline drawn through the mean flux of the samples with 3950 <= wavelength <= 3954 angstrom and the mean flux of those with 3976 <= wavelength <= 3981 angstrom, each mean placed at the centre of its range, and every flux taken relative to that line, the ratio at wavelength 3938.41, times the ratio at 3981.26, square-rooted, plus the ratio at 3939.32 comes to 1.89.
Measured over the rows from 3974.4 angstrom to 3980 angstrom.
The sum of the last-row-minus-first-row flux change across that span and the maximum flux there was 30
